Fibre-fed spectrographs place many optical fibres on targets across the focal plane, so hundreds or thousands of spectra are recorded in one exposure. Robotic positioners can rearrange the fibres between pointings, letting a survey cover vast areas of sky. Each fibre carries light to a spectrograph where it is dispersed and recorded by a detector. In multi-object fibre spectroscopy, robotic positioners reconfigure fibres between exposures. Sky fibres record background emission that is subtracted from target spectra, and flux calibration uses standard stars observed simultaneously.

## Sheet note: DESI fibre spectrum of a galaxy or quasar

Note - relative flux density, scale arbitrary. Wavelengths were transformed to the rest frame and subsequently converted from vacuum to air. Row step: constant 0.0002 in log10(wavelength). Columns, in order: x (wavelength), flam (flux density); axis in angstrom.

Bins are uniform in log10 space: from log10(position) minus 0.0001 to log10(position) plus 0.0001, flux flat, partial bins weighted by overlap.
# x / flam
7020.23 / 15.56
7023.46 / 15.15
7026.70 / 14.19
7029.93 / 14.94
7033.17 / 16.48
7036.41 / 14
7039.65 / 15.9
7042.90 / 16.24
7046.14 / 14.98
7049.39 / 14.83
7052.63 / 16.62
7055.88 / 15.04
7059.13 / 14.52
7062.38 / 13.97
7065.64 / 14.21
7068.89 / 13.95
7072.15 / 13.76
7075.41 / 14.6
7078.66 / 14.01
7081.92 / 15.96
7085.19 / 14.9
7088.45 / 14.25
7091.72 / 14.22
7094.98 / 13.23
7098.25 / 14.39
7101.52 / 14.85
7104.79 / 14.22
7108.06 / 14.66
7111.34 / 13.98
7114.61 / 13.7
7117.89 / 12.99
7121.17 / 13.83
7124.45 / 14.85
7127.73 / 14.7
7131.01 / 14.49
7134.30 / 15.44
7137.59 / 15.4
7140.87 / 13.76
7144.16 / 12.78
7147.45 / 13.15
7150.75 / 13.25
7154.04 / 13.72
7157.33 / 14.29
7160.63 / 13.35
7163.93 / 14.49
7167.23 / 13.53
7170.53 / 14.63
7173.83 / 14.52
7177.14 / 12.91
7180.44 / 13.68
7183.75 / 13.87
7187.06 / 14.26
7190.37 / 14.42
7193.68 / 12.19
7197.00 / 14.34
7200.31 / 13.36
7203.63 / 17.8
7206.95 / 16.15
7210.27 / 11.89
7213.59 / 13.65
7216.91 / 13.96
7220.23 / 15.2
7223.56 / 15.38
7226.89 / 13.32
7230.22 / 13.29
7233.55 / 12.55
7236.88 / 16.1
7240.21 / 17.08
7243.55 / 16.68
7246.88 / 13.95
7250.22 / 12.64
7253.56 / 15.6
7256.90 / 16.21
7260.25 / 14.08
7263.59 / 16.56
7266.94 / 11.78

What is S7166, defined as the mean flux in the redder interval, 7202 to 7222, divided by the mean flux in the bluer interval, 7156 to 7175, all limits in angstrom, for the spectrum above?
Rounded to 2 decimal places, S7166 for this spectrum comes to 1.05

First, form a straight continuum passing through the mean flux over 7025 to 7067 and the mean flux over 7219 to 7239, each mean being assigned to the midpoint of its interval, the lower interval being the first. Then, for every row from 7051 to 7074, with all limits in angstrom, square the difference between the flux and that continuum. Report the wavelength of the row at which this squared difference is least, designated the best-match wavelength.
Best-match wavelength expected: 7055.88 angstrom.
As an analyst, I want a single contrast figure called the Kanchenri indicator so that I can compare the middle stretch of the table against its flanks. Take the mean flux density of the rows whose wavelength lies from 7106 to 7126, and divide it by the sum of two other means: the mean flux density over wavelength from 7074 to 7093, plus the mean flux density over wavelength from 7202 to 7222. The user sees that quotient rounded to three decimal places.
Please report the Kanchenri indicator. 0.476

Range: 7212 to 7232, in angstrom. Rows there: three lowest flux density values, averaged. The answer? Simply 13.4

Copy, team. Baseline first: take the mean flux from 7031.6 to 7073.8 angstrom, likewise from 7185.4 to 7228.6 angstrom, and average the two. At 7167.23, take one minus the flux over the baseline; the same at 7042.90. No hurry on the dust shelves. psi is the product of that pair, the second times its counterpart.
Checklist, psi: -0.0083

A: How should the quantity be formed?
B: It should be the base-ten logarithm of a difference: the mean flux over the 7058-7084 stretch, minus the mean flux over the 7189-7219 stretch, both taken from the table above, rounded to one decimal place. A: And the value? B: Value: -0.8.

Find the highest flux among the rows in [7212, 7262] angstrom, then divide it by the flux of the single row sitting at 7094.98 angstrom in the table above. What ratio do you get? 1.29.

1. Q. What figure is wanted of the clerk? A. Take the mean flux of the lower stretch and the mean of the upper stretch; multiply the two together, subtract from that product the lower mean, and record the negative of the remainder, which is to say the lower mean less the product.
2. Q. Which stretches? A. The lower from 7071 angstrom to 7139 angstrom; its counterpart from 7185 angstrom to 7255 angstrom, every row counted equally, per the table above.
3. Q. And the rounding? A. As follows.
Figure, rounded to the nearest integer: -194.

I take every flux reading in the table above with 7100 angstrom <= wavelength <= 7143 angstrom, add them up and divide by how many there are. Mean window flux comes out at 14.4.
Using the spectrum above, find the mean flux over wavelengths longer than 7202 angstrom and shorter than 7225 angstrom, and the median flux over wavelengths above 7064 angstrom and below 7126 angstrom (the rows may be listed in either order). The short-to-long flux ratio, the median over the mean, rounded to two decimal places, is 0.96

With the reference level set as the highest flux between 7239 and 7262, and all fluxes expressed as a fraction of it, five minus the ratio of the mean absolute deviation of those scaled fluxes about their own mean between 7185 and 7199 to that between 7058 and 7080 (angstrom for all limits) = 1.8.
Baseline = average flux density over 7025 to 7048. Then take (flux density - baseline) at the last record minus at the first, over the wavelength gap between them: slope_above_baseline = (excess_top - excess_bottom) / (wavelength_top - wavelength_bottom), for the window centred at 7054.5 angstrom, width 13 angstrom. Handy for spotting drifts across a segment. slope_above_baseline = -0.03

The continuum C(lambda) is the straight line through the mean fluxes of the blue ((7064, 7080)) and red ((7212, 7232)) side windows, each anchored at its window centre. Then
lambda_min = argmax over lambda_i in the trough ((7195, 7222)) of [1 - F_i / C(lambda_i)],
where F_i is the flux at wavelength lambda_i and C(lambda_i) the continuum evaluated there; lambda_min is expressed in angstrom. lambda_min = 7210.27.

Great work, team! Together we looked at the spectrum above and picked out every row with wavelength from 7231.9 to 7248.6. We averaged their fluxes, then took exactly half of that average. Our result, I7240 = 7.636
